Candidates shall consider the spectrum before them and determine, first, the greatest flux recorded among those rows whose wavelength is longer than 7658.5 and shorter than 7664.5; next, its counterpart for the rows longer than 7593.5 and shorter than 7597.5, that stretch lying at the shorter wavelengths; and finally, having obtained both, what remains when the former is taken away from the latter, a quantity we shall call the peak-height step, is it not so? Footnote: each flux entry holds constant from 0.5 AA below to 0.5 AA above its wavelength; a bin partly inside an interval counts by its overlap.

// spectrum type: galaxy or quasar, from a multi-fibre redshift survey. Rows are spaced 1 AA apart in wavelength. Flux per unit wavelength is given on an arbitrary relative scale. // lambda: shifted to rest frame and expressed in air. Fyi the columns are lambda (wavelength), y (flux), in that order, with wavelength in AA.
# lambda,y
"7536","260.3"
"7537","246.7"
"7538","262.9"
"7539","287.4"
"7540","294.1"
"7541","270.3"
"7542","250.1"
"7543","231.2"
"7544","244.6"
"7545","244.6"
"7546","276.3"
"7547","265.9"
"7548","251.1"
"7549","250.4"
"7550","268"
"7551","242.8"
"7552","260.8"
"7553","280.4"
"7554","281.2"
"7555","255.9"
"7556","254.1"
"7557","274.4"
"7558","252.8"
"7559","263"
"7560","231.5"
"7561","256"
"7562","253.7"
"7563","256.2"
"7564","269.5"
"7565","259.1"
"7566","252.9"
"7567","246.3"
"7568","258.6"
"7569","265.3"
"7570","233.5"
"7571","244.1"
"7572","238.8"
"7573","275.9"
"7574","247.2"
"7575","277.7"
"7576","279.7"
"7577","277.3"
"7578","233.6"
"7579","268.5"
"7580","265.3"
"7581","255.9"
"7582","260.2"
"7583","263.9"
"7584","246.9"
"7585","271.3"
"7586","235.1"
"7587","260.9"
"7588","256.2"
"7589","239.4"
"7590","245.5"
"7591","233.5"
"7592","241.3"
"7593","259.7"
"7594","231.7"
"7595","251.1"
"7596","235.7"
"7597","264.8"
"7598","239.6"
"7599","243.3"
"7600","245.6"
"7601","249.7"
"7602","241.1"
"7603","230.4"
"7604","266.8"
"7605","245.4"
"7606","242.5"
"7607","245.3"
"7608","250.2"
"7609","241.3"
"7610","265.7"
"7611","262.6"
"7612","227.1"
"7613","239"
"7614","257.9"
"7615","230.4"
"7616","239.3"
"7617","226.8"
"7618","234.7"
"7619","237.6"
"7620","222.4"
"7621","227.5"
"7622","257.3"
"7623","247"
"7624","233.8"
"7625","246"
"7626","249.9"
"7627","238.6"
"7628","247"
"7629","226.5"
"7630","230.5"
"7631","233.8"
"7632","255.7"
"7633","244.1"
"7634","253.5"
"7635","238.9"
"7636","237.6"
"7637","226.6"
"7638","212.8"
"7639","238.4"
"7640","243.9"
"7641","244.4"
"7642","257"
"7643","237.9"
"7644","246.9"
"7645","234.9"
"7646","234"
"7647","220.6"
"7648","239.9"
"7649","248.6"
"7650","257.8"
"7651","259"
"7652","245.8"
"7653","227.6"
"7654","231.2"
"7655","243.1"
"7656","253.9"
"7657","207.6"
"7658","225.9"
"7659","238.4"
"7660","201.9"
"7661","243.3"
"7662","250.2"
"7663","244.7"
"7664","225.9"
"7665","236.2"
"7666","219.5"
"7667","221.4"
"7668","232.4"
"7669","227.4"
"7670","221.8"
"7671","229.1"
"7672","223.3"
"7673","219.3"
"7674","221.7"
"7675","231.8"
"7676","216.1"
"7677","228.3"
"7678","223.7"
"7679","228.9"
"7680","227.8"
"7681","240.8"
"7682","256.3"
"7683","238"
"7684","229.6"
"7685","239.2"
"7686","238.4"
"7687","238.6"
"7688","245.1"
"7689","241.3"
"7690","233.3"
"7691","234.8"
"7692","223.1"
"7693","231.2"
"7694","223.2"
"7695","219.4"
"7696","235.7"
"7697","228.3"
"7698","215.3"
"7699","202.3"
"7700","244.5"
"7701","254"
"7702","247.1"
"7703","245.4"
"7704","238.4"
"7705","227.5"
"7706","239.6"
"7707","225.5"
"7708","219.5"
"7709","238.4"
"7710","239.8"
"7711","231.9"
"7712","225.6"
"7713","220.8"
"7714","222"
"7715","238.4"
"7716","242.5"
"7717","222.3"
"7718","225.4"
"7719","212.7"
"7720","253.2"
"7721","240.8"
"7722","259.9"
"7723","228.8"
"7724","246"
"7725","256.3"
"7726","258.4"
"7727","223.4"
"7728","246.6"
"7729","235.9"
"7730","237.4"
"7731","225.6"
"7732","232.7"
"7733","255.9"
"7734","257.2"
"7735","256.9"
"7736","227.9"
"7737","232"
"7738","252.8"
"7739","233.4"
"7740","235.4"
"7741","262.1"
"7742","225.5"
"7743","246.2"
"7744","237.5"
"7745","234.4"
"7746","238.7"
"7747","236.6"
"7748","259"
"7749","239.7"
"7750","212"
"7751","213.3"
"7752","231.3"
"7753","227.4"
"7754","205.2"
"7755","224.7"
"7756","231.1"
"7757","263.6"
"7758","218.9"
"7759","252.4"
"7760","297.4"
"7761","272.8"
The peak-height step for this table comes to 15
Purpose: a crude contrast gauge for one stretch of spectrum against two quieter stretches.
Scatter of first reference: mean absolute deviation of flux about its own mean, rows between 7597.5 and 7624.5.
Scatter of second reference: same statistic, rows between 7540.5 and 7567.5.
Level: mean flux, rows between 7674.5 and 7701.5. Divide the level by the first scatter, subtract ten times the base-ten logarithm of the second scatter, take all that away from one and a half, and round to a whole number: -13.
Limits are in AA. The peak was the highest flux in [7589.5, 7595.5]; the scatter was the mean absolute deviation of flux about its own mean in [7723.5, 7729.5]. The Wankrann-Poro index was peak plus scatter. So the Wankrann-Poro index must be 270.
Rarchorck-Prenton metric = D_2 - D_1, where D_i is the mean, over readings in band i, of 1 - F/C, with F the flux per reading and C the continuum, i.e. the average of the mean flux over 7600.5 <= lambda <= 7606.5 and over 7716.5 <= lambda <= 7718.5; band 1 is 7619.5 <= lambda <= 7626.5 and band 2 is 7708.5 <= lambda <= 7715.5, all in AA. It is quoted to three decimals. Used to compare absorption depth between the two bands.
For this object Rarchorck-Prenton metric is 0.041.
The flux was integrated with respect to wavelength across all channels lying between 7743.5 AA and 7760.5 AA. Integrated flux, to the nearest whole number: 4023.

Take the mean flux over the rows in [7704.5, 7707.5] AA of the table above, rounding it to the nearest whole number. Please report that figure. 231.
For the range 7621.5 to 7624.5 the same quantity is 246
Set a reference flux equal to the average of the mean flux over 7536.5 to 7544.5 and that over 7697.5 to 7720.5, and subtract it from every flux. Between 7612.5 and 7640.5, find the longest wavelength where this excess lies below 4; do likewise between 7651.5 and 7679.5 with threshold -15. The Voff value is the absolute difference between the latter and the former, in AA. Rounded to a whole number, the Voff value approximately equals 39 AA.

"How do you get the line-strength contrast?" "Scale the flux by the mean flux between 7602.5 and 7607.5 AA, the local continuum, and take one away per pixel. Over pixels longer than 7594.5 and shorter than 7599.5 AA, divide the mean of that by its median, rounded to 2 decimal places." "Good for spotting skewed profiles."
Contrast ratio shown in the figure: -0.29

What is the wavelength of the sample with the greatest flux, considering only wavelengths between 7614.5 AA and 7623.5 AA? 7622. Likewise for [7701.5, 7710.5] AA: 7702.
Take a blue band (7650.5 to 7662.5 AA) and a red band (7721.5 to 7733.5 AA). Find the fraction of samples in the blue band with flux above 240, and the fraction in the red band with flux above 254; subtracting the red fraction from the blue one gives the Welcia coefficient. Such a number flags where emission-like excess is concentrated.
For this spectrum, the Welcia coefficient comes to 0.2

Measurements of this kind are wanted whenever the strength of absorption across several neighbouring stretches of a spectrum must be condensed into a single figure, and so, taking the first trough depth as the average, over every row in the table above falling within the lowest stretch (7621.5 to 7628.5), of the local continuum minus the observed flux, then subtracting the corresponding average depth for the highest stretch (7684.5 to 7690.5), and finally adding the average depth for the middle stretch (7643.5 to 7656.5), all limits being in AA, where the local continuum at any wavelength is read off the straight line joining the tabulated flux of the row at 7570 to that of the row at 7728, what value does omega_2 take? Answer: -13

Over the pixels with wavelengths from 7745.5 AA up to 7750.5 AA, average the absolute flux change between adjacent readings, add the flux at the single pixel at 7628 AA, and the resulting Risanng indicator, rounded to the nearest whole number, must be 265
